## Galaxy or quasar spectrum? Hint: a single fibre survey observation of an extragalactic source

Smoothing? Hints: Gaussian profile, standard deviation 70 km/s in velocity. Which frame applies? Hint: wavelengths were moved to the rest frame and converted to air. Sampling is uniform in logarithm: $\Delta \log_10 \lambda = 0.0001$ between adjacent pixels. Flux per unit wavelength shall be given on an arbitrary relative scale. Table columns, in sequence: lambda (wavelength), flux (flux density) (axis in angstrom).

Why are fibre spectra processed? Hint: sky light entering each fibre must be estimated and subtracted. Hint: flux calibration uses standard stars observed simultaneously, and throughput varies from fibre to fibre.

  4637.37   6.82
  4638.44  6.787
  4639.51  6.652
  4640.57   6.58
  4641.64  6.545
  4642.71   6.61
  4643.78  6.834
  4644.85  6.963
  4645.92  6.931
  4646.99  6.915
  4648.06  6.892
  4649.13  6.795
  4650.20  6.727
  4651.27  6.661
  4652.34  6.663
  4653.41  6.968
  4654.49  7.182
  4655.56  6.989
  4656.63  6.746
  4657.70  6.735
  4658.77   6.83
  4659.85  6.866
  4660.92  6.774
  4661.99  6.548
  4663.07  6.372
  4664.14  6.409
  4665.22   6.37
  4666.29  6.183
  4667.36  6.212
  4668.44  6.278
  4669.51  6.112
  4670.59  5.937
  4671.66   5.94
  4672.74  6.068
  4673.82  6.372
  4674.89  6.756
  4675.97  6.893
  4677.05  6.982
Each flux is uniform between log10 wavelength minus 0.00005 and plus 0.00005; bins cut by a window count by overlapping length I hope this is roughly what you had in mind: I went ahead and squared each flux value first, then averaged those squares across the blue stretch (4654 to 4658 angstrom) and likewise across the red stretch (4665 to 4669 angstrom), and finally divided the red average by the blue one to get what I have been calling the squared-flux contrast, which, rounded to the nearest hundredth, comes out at 0.82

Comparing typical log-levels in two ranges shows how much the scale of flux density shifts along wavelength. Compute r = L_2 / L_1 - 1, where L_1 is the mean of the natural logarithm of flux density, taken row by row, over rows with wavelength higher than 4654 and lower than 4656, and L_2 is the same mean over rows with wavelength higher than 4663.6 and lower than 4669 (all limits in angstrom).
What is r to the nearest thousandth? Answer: -0.061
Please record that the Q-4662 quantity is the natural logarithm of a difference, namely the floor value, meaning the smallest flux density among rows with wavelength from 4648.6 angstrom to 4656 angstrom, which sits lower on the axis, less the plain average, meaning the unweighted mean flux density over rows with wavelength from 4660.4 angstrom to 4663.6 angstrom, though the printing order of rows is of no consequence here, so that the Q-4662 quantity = -2.3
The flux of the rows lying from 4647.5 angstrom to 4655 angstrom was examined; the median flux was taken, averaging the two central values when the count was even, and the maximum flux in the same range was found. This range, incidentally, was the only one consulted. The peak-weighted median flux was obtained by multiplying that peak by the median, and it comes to 49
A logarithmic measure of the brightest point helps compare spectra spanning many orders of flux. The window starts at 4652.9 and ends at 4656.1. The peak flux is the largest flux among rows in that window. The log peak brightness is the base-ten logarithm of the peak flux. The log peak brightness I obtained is 0.856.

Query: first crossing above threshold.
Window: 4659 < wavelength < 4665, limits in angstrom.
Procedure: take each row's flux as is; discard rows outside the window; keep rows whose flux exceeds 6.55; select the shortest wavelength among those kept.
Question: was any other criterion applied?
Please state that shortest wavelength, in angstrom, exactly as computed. 4659.85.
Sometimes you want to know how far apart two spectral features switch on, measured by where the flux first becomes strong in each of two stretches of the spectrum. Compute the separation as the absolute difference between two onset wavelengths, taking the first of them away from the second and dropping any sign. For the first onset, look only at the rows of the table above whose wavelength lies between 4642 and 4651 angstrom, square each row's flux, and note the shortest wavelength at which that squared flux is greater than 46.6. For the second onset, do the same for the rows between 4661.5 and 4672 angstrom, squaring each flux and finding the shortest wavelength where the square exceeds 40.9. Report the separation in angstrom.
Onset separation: 18.2 angstrom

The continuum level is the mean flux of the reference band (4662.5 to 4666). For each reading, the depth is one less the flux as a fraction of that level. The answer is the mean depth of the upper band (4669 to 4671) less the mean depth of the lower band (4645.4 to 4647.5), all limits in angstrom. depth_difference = 0.14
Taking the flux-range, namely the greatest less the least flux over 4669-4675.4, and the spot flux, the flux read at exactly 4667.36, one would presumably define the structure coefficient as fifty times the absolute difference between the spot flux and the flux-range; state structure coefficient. 270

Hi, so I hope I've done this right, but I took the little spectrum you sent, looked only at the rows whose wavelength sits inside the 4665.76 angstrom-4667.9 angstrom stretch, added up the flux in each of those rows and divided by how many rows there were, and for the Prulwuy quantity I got 6.20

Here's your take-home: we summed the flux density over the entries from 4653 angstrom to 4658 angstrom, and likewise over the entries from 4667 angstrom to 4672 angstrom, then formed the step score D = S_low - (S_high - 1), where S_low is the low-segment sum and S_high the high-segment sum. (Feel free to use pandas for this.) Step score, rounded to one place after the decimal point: 5.1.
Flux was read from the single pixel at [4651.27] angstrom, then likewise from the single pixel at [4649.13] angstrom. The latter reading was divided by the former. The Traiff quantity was 1.02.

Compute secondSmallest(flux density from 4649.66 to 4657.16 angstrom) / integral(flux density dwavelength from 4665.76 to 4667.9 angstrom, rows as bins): 0.50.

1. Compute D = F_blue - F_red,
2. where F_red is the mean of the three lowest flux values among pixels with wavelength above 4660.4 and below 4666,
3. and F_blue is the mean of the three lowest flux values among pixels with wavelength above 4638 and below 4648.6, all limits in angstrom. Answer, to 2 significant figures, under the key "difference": 0.19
